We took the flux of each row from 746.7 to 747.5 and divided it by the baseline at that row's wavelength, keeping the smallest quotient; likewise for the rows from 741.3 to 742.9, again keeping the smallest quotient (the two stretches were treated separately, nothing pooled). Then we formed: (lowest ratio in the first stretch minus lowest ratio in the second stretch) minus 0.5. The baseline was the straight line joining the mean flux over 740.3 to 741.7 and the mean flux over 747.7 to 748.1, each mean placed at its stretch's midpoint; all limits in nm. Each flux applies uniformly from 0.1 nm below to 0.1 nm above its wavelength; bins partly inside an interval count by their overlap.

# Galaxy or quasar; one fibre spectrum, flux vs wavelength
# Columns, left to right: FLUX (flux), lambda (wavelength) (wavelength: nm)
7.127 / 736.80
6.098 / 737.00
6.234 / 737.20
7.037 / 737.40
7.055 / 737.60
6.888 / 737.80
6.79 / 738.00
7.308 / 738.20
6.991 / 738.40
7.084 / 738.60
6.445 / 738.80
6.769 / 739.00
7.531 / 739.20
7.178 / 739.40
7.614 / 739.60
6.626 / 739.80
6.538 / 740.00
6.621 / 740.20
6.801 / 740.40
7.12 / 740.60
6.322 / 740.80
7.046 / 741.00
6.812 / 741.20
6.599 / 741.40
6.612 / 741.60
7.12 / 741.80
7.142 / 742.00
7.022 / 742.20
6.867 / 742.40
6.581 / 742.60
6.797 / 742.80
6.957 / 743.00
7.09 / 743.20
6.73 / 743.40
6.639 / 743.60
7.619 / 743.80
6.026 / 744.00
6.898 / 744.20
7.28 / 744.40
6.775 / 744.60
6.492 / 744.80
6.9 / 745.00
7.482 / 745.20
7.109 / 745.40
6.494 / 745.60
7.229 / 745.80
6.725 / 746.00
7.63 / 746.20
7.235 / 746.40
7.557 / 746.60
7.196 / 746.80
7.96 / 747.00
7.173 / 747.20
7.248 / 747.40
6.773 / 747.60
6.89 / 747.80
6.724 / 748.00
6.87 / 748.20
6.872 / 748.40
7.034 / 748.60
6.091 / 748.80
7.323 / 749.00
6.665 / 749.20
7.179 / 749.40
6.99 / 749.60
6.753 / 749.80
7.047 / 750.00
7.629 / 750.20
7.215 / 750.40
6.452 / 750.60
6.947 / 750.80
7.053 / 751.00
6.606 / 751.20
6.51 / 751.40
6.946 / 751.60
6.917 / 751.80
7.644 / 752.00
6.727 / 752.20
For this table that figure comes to -0.42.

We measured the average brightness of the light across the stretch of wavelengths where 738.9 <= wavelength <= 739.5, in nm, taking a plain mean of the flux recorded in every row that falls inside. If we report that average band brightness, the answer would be 7.16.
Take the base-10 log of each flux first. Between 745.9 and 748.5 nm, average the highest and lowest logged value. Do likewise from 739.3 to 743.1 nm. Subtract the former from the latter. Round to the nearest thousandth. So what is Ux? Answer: -0.023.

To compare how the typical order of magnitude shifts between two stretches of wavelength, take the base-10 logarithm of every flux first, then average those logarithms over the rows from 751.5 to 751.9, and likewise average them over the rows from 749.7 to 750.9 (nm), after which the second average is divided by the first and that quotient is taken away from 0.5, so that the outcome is -0.505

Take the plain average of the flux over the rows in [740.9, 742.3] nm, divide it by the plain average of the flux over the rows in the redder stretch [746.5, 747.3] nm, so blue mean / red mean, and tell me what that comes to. 0.92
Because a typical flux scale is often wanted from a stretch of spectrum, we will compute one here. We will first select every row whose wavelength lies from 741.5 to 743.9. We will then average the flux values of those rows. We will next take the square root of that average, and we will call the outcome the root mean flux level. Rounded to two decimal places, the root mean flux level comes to 2.63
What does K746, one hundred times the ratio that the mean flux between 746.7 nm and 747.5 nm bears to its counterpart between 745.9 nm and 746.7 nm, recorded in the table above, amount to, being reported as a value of 101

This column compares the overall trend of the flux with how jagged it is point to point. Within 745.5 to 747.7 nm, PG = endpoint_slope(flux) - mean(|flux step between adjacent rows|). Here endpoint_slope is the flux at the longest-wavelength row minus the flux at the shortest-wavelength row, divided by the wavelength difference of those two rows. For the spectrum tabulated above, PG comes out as -0.39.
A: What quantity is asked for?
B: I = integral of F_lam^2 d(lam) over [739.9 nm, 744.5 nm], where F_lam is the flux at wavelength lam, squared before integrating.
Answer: 215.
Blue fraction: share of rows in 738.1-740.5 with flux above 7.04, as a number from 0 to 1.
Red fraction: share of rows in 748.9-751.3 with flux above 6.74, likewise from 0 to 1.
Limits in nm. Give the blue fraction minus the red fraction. -0.33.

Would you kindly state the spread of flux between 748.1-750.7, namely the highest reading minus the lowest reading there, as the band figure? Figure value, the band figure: 1.54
